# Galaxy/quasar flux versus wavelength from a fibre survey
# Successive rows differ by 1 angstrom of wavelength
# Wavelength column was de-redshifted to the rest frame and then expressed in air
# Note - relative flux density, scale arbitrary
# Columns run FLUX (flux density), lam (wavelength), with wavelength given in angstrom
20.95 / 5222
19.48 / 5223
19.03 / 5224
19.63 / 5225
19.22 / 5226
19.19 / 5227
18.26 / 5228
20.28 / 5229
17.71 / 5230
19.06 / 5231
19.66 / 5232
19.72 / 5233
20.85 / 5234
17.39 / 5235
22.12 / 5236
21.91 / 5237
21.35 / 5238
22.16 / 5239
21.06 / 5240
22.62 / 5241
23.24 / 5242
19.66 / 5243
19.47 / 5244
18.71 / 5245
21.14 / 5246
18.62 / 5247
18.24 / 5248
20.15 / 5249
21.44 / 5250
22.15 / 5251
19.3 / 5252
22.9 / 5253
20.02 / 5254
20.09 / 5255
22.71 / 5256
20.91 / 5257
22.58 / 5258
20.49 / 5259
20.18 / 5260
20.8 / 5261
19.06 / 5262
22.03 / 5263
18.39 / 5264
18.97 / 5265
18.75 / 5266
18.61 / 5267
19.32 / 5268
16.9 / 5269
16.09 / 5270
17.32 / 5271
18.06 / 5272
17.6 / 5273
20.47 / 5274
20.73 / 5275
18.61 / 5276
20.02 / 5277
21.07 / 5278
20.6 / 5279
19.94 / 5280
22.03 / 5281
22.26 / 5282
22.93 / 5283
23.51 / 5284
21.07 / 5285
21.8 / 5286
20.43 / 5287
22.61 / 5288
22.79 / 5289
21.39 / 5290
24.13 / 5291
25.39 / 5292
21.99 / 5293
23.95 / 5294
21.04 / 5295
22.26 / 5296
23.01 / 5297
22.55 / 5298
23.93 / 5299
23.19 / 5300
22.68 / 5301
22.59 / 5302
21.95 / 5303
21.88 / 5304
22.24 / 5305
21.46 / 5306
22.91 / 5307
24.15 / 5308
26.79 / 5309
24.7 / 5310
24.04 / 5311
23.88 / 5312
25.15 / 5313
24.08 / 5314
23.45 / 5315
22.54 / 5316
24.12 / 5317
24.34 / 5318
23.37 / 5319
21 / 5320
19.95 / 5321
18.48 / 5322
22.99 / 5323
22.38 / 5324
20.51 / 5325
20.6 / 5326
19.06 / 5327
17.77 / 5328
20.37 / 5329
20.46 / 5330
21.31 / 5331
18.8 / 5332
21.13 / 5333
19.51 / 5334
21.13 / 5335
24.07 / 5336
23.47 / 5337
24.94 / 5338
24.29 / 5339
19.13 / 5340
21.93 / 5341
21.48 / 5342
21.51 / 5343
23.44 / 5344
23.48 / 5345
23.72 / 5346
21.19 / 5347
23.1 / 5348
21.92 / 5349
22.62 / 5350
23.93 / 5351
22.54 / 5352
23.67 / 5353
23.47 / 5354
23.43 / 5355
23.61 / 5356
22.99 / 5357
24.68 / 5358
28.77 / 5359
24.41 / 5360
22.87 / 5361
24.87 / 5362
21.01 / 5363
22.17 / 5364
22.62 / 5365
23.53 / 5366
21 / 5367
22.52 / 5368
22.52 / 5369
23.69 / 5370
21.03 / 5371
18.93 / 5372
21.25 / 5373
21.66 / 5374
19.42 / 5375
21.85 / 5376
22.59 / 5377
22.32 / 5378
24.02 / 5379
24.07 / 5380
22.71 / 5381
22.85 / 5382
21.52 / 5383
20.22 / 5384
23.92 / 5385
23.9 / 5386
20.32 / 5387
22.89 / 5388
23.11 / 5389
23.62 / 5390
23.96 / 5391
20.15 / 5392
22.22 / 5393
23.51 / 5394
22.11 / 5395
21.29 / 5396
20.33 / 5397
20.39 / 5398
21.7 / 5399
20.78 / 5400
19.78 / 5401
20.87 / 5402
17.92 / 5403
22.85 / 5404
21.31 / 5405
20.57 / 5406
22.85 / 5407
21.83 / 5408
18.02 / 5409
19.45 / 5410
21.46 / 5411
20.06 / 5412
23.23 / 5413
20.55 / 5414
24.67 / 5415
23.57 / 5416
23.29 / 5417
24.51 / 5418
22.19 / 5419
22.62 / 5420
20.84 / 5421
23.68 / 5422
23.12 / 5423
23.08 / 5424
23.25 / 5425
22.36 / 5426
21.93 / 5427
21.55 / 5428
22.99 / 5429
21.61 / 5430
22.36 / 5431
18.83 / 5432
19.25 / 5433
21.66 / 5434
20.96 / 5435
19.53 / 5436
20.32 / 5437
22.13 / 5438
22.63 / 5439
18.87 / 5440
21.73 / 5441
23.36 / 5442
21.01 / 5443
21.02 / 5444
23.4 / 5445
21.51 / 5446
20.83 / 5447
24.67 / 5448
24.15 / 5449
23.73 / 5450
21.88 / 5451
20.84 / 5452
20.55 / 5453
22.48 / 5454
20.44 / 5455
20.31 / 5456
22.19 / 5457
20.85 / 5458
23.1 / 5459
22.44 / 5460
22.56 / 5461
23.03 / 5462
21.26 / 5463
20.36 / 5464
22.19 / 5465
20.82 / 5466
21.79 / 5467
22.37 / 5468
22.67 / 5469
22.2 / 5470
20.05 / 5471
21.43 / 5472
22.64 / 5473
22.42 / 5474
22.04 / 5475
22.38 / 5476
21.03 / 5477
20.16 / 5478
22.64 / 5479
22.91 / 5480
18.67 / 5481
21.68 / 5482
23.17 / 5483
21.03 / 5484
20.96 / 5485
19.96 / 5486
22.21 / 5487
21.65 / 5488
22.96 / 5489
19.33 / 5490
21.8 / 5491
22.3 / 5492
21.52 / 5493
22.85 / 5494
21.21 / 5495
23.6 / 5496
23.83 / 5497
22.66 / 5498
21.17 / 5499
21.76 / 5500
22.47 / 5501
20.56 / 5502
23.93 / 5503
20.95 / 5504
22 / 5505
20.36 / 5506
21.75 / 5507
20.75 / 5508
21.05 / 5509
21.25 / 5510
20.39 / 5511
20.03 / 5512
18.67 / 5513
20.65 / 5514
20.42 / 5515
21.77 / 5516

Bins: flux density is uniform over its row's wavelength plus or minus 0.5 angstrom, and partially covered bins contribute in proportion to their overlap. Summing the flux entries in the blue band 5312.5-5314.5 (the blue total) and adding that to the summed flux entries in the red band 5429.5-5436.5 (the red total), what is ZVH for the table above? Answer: 193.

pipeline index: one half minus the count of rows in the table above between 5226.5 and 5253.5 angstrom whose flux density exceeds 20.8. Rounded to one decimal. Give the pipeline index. -11.5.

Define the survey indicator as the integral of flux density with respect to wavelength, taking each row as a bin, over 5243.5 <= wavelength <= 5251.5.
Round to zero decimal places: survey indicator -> 160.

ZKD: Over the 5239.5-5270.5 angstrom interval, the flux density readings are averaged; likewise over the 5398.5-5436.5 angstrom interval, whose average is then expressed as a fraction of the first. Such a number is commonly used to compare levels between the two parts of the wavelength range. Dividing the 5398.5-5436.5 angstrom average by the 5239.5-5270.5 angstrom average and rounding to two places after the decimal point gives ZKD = 1.07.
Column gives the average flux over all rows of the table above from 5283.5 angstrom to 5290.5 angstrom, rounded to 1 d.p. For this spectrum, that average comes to 21.9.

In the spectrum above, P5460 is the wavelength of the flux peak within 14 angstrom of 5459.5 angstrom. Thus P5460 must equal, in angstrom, 5448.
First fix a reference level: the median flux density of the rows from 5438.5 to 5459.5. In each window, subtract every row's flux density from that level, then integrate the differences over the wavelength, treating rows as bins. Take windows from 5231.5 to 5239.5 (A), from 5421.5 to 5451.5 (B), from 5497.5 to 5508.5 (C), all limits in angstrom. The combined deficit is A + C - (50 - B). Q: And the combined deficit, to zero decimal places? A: -46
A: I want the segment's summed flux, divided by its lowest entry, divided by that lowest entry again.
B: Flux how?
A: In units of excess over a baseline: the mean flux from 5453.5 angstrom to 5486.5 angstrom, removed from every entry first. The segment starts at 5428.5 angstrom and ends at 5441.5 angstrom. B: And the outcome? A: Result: -1.1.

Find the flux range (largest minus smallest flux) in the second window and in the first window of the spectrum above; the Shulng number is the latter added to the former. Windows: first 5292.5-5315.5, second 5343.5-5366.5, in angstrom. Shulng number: 13.5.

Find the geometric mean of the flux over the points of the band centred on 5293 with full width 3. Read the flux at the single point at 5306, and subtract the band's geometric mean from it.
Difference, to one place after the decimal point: -2.3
